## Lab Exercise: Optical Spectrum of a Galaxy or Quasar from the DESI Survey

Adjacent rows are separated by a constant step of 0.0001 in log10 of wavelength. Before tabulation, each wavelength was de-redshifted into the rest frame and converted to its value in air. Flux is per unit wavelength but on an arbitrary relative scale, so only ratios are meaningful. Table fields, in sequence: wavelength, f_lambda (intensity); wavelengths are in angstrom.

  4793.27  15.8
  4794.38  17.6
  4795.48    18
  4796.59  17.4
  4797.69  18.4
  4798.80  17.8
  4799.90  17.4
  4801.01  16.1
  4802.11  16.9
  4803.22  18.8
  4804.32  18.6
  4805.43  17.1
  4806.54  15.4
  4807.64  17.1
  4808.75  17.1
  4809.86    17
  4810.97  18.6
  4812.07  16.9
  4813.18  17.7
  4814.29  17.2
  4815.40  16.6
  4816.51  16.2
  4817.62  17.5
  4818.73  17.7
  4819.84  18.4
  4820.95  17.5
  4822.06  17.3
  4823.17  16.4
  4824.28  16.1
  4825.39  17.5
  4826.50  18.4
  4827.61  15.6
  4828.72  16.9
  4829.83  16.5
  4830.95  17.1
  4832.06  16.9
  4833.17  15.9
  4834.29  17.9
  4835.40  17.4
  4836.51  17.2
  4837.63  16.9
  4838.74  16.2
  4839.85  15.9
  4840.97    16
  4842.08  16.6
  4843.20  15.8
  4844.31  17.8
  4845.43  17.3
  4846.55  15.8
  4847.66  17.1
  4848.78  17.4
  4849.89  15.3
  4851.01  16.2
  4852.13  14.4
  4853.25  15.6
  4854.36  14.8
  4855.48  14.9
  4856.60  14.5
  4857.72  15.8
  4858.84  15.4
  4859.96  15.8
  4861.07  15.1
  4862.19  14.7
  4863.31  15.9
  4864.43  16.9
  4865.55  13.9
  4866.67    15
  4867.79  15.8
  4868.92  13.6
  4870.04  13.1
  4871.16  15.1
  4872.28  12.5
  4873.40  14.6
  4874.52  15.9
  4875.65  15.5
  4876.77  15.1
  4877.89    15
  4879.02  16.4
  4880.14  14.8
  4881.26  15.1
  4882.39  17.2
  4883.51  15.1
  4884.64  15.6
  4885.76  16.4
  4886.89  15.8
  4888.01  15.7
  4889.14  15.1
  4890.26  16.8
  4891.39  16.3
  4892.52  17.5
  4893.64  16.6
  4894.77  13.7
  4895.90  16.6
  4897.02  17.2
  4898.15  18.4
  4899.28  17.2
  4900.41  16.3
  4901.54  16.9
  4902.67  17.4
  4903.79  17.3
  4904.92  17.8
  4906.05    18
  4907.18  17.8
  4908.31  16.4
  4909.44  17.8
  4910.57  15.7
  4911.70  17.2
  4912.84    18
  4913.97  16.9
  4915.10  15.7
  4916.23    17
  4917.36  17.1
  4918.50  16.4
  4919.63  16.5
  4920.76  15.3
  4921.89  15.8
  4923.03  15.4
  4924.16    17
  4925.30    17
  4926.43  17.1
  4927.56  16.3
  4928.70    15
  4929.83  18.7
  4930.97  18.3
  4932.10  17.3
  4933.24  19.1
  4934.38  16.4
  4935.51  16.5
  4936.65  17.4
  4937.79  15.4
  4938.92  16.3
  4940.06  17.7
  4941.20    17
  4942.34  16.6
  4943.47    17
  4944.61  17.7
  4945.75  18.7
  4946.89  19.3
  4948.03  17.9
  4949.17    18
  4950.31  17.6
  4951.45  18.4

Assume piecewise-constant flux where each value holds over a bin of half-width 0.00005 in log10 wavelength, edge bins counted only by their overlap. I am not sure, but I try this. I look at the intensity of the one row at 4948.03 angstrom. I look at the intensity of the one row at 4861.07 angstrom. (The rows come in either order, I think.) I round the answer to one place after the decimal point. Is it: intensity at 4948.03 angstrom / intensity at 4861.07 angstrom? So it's 1.2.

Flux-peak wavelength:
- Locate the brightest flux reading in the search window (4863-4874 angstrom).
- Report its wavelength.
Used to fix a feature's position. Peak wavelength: 4864.43 angstrom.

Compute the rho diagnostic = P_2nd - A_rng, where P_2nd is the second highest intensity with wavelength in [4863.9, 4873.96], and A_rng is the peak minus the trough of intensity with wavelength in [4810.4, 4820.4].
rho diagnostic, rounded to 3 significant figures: 13.4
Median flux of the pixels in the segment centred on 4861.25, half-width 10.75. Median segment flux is 15.1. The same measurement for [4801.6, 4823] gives 17.2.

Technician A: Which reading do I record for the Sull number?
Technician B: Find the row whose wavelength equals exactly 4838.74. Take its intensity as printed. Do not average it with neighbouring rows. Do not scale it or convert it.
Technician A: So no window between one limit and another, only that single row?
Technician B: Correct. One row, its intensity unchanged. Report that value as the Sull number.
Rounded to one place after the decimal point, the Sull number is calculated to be 16.2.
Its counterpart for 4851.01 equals 16.2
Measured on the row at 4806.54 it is 15.4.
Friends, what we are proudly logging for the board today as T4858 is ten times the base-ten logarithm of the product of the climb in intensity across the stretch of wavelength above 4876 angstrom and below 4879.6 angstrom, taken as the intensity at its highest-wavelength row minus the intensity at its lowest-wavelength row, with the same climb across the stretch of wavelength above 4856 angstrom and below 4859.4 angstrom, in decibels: 1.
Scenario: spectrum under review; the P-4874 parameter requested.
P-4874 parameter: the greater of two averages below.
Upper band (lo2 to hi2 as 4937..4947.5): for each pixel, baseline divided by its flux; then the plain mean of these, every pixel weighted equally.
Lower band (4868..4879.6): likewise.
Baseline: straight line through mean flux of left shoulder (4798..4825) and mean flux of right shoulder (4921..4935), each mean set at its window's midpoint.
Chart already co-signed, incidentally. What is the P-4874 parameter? 1.17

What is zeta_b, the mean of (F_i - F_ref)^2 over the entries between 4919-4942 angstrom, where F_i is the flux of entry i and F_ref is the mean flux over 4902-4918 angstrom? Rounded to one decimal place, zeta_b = 1.3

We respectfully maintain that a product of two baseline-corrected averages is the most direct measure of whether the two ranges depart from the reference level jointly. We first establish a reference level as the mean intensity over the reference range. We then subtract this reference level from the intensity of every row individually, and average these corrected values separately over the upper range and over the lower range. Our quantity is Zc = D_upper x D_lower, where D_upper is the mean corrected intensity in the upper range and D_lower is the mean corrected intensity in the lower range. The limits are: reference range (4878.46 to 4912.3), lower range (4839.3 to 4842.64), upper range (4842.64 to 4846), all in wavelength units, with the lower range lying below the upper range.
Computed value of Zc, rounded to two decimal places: -0.16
